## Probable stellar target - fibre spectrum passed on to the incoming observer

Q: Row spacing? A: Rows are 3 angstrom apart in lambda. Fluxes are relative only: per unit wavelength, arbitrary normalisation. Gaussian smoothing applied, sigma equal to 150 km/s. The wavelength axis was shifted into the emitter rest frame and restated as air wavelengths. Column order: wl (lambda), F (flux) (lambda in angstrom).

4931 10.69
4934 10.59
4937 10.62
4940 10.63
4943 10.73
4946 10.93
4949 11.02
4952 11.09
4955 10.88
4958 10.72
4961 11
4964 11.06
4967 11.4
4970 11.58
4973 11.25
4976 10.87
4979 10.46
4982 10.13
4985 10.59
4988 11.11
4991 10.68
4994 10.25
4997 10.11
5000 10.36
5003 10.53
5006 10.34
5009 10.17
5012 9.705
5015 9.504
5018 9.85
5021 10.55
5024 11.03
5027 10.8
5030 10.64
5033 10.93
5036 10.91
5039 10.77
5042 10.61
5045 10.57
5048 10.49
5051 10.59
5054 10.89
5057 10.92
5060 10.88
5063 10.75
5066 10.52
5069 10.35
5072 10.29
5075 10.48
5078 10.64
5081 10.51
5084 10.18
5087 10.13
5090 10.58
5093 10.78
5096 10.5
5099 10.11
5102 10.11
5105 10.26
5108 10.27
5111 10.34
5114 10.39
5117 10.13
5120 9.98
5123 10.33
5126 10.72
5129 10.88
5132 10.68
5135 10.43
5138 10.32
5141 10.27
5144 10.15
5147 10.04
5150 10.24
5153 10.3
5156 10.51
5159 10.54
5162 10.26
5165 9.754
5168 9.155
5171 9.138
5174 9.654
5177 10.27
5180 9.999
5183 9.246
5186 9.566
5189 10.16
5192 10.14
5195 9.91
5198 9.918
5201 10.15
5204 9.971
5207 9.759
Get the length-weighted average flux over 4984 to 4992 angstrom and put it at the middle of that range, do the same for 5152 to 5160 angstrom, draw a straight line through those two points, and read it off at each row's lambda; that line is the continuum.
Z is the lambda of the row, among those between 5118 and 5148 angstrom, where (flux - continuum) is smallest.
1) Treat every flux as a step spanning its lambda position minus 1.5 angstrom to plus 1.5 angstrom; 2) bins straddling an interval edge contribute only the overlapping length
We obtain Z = 5120 angstrom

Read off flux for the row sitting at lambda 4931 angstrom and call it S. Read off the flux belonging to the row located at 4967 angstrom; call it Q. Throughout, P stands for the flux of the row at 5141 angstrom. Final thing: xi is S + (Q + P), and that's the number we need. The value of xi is 32.4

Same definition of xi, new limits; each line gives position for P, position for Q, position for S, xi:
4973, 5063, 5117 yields 32.1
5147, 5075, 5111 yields 30.9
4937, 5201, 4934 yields 31.4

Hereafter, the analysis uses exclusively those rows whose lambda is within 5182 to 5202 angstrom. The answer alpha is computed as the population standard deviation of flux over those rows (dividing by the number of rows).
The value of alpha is 0.32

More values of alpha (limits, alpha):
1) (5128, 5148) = 0.27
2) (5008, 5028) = 0.54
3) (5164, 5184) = 0.41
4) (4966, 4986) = 0.50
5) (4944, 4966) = 0.12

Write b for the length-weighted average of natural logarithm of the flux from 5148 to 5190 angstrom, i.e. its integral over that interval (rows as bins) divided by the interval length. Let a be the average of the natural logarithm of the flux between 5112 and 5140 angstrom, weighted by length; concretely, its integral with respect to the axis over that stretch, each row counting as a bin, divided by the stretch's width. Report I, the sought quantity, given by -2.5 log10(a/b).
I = -0.024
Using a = 2.34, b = 2.29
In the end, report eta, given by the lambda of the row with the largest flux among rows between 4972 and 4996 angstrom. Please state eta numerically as 4973 angstrom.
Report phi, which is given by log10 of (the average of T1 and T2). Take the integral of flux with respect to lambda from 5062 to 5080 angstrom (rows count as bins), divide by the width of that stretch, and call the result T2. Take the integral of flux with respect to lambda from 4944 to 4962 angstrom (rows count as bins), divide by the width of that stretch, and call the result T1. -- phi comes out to 1.03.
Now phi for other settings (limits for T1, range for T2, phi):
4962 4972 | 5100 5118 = 1.03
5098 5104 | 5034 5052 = 1.02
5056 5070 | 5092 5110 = 1.02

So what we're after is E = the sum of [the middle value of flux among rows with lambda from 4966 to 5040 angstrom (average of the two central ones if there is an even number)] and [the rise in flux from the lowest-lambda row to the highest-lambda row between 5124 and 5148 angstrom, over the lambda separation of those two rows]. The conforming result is 10.6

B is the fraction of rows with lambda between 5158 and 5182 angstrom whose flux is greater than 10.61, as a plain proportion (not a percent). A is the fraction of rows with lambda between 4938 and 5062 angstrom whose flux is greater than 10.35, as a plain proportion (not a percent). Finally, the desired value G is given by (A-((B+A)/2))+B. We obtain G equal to 0.40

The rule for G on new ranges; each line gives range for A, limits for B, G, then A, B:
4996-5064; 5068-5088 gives 0.44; 0.7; 0.14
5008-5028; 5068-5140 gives 0.32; 0.4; 0.21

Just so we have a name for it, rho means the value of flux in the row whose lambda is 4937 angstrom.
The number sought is 10.62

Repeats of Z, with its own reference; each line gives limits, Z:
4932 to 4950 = 4934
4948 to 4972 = 4958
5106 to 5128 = 5120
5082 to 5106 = 5087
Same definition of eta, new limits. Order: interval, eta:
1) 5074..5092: 5078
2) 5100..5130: 5129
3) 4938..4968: 4967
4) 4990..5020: 4991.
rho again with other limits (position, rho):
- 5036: 10.91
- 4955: 10.88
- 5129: 10.88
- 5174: 9.654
